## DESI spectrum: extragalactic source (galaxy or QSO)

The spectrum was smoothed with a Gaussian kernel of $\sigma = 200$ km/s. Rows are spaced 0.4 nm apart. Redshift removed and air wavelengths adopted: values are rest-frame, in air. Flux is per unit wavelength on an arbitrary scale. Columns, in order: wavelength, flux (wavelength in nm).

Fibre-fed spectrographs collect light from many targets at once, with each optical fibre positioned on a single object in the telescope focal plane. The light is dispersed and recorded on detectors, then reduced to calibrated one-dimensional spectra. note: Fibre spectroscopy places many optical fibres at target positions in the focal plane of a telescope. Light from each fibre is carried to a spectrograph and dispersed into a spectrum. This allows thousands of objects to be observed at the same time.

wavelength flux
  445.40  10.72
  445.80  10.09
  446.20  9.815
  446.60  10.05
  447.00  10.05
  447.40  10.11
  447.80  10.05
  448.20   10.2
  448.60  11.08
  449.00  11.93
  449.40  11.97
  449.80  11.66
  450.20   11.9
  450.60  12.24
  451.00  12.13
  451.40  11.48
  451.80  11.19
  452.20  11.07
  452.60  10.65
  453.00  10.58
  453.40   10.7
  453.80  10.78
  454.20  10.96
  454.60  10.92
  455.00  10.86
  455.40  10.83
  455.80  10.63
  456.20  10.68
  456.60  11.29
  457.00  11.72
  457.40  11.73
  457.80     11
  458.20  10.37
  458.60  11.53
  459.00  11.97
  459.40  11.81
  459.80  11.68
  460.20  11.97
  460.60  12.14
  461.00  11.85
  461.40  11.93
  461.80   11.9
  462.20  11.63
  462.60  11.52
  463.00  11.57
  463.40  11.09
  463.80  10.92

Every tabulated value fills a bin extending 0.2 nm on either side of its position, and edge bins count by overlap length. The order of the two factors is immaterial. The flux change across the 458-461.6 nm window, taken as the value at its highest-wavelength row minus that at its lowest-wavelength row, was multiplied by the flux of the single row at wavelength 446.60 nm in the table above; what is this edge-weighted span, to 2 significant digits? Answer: 16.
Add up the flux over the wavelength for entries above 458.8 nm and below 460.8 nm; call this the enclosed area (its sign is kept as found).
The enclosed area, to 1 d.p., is 23.8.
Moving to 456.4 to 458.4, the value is 22.4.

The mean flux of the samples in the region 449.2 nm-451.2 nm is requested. 12.0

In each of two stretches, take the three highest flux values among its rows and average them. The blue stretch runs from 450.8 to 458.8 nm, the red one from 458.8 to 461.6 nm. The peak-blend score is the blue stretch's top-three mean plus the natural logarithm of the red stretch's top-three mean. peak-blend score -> 14.35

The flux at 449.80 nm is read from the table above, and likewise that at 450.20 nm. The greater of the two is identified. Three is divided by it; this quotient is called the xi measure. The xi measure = 0.252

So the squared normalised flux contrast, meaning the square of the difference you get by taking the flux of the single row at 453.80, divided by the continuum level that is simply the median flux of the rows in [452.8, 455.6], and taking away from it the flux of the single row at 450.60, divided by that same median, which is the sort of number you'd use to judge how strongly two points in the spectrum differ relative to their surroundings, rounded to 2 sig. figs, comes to 0.018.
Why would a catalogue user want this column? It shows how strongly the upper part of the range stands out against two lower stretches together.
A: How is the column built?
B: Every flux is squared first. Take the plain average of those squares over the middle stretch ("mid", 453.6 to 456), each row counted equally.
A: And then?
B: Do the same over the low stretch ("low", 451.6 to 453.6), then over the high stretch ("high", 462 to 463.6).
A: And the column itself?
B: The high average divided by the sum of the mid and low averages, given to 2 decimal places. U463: 0.56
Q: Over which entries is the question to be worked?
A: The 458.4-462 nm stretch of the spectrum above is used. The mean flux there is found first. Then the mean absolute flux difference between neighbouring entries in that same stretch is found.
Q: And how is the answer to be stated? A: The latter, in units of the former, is 0.017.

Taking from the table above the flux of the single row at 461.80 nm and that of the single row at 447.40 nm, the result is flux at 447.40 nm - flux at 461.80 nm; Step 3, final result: -1.8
